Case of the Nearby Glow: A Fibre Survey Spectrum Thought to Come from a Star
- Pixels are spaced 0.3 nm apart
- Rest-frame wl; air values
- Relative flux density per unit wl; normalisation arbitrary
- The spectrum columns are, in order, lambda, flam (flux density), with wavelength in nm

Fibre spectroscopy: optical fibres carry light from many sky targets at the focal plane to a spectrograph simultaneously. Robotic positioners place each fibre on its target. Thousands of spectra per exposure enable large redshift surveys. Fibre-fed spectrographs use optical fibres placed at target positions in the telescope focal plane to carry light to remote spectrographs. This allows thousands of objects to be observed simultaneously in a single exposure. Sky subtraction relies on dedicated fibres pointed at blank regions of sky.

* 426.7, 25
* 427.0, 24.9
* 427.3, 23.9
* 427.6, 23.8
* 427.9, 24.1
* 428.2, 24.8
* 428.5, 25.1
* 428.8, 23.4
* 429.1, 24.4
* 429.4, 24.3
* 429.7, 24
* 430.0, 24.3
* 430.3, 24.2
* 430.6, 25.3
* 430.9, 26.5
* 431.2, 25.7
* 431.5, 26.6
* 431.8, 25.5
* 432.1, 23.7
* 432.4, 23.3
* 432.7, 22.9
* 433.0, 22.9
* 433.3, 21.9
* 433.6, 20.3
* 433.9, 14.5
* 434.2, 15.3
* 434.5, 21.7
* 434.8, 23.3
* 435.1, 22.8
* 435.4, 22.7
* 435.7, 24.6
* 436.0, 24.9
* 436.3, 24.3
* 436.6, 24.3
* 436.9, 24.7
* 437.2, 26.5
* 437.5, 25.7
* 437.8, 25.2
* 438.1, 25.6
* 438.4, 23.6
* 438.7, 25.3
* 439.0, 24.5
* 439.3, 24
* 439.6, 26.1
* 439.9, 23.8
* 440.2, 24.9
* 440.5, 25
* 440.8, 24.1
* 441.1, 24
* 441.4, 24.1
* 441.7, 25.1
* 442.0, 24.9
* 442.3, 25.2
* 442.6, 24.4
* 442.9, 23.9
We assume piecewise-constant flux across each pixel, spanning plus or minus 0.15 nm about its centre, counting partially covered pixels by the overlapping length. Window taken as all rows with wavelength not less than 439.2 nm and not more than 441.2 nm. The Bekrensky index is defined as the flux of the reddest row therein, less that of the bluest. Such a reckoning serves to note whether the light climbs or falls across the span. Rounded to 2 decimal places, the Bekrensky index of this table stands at 0.00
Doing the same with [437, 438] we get -1.30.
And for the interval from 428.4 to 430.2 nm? -0.80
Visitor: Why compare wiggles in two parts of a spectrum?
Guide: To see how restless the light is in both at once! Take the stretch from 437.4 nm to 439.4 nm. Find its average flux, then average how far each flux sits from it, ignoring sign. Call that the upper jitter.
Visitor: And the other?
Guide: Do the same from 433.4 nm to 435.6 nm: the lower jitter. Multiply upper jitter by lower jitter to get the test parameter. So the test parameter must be 2.06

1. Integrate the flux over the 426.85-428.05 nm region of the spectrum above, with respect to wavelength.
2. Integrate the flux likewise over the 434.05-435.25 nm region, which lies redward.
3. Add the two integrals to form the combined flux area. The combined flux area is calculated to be 53.9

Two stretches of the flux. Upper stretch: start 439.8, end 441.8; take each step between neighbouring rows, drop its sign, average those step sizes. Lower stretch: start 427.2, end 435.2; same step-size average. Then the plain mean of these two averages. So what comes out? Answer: 0.86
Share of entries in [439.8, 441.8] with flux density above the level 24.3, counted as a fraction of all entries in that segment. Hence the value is 0.43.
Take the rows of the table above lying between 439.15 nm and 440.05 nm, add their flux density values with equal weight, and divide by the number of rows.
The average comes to 24.6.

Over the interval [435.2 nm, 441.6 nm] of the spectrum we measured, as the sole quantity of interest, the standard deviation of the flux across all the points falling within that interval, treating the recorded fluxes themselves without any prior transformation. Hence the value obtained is 0.9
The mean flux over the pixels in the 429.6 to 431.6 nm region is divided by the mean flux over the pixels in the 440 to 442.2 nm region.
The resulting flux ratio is 1.03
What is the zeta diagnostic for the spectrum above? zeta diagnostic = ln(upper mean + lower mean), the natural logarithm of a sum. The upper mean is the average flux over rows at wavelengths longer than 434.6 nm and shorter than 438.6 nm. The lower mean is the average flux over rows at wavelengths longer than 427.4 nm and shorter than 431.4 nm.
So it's 3.89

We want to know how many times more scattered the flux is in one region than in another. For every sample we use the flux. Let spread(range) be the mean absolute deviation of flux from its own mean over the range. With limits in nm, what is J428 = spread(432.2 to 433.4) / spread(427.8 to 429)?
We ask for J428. 0.71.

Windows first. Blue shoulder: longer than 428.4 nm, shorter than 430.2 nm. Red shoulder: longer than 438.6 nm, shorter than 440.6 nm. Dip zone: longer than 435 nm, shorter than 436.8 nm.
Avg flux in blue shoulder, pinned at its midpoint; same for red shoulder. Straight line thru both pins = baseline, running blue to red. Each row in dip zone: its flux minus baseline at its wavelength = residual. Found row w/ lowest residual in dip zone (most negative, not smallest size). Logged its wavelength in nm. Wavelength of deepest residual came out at 435.4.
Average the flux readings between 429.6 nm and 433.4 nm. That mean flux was 24.4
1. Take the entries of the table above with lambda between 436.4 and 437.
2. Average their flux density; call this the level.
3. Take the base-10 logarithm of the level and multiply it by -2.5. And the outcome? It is -3.47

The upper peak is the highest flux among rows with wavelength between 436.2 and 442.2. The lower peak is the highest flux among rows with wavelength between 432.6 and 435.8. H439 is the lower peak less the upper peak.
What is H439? -1.9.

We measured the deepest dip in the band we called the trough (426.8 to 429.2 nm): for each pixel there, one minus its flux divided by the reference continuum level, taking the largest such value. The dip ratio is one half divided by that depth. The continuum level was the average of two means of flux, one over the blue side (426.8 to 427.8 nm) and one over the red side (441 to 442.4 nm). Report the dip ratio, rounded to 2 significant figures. 12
